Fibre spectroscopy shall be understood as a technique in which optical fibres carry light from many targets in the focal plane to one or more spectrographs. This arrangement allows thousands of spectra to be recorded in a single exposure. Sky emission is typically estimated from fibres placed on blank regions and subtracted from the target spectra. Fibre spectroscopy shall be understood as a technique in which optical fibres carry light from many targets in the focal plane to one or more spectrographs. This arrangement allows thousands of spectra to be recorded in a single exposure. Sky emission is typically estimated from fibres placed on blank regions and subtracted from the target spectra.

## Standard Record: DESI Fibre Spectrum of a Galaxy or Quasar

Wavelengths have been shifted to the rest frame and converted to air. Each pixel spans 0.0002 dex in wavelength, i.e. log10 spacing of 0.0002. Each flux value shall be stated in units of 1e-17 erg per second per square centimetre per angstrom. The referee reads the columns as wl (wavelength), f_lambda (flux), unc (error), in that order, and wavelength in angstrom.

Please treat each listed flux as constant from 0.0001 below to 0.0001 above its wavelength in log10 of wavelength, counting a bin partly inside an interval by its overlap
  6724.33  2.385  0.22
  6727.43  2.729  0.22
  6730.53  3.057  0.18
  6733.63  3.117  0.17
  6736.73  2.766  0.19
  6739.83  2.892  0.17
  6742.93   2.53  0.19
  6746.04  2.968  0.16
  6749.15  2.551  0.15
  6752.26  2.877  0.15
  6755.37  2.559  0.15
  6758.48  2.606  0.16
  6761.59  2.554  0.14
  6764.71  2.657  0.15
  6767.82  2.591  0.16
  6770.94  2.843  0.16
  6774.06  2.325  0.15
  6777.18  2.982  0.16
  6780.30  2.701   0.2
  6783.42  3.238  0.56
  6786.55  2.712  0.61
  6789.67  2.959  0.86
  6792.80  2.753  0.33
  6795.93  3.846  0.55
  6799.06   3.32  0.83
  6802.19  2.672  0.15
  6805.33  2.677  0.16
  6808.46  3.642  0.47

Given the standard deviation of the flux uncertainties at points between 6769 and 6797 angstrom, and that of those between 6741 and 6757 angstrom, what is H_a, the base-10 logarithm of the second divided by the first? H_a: -1.2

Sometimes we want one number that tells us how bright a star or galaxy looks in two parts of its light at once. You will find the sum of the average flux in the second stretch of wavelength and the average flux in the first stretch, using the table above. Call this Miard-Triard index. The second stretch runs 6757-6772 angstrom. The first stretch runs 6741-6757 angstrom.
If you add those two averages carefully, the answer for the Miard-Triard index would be 5.35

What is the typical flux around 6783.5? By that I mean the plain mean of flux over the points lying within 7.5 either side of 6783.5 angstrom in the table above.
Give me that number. 2.92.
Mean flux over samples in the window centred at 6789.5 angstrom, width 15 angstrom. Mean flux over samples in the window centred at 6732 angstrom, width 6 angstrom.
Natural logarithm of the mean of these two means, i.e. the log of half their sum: 1.13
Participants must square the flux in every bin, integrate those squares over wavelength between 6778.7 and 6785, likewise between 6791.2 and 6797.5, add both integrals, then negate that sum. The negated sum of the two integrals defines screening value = -126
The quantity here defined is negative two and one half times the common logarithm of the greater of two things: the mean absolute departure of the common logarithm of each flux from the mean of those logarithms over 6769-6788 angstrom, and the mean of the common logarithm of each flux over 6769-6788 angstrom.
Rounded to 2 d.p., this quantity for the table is 0.88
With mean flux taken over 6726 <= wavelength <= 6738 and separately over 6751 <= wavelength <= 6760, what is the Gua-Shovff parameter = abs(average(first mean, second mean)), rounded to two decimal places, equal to 2.80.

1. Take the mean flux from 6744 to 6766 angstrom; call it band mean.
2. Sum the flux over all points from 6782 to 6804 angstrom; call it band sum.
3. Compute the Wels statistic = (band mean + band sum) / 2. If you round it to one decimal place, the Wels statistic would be 12.1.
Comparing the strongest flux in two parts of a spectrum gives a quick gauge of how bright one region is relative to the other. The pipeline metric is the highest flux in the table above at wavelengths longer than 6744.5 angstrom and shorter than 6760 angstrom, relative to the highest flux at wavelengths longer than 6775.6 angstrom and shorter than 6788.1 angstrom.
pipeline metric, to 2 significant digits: 0.92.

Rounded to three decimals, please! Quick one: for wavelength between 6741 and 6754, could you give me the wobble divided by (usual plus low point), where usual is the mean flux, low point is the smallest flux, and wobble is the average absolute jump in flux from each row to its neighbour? 0.075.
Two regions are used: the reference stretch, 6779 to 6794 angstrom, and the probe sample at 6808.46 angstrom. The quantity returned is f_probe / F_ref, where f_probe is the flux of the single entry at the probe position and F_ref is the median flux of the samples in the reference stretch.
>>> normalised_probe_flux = 1.32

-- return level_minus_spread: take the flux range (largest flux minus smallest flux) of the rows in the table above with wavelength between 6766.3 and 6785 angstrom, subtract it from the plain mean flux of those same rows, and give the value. 1.87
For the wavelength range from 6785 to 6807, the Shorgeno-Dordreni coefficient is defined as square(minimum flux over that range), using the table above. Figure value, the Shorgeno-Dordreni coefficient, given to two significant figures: 7.1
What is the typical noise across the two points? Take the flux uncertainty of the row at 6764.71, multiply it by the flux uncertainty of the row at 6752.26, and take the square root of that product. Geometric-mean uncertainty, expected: 0.15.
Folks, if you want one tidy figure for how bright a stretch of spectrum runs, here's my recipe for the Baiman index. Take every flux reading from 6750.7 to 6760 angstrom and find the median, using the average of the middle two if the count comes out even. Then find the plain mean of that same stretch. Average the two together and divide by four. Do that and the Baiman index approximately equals 0.66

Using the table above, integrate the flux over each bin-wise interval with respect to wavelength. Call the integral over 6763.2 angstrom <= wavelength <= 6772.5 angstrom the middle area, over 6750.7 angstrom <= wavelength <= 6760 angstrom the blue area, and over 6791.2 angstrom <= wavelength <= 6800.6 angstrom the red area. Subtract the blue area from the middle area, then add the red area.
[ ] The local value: 31.2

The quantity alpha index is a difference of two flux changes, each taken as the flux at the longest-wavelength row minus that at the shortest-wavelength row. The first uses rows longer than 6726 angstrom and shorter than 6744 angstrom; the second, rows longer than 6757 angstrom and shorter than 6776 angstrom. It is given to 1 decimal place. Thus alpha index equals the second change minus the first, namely -0.1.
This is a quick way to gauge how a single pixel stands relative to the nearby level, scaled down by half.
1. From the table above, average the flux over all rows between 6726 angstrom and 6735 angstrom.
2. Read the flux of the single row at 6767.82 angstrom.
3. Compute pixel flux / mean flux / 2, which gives 0.44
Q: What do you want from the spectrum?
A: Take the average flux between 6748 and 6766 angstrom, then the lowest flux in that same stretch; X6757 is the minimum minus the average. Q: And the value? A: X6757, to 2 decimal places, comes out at -0.08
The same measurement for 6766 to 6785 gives -0.45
